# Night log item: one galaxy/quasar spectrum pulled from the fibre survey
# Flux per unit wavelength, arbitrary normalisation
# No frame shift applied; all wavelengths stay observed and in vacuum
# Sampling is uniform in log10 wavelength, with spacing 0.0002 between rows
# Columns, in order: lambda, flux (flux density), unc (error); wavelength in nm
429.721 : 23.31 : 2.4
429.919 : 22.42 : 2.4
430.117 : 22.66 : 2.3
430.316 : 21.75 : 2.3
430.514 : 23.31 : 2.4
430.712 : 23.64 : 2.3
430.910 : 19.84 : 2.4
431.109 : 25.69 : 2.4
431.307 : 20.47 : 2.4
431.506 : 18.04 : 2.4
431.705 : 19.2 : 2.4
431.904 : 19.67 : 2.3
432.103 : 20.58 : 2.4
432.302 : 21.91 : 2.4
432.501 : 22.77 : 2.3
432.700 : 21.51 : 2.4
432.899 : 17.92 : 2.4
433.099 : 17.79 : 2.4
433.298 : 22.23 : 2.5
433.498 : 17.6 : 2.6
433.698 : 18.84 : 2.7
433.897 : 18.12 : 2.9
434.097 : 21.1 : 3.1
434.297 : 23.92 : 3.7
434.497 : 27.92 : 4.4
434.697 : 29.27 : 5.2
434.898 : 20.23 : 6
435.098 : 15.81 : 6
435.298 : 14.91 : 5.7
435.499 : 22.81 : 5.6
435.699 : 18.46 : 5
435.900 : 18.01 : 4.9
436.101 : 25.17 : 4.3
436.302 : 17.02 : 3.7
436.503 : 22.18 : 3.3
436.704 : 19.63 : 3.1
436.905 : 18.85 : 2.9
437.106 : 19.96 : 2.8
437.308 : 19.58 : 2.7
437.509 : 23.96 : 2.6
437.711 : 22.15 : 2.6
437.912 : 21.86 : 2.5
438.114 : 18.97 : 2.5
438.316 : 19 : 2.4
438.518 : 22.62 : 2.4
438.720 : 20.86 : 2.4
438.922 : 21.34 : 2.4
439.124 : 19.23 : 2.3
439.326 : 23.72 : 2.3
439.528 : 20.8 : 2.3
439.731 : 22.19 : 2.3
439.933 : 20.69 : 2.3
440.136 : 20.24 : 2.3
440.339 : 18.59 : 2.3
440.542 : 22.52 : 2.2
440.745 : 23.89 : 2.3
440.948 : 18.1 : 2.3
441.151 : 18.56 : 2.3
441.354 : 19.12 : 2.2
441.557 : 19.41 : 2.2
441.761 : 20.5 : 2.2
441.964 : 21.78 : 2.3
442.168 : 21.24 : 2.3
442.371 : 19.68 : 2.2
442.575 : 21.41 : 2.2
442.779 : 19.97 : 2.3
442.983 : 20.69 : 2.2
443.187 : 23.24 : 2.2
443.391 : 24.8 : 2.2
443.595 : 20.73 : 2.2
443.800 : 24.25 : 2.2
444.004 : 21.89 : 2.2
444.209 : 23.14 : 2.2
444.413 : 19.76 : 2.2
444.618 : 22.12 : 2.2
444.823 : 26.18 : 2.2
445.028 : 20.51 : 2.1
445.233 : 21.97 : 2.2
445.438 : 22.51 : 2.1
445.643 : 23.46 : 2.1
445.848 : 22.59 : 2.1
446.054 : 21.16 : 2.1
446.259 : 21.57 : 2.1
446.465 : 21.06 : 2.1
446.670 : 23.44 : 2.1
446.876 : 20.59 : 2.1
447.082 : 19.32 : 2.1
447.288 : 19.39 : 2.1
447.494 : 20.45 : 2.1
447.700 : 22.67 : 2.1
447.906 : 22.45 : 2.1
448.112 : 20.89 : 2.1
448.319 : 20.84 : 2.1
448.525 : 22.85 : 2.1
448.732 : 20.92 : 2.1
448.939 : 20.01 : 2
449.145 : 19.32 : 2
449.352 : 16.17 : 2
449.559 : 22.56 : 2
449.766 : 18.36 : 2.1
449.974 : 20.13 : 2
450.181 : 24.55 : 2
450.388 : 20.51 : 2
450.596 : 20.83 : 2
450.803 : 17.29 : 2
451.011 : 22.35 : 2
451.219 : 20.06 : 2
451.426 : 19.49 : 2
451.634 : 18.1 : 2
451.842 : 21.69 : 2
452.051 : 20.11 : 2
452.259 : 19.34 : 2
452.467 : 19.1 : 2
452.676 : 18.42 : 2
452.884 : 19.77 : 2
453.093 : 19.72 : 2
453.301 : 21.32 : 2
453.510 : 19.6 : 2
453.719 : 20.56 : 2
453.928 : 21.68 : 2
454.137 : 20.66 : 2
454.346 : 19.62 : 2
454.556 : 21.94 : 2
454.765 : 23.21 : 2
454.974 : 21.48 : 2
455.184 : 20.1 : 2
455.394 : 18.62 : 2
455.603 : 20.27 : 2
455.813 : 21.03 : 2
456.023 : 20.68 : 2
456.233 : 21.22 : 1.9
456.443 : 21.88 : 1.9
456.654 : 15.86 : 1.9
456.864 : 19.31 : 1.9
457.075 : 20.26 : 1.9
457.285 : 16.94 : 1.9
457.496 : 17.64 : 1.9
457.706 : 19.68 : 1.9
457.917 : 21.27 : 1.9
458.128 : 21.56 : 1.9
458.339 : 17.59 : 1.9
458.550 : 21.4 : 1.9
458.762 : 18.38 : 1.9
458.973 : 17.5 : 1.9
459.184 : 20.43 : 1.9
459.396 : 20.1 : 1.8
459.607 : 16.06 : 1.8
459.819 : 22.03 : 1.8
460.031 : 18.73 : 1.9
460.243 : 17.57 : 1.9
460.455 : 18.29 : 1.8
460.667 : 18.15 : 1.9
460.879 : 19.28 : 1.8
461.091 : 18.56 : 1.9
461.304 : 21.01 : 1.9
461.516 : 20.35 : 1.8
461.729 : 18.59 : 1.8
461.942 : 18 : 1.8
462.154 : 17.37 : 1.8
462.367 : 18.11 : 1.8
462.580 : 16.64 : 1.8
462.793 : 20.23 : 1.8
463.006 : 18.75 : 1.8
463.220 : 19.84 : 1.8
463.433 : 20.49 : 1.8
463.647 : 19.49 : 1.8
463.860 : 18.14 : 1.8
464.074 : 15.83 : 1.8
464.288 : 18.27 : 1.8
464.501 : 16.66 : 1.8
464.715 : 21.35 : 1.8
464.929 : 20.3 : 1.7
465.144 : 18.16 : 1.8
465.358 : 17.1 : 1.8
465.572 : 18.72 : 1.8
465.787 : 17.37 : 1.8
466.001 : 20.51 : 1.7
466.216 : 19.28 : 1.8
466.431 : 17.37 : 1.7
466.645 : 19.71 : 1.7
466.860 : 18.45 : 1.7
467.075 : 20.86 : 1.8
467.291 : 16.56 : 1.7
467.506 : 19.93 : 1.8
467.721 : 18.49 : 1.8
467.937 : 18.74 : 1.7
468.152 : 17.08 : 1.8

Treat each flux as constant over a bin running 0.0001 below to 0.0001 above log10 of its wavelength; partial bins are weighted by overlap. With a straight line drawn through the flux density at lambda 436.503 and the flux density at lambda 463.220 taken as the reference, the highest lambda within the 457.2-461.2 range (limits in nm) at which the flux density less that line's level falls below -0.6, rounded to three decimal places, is 461.091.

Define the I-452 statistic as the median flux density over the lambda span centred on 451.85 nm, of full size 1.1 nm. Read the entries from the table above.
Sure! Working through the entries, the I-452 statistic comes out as 19.5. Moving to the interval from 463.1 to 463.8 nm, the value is 19.8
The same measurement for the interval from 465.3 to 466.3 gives 18.7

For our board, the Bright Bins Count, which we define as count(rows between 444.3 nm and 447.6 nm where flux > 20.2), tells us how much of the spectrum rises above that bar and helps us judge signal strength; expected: 13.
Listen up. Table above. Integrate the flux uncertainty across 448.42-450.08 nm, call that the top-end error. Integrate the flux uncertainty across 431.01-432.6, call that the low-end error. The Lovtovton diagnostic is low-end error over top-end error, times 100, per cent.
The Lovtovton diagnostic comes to 112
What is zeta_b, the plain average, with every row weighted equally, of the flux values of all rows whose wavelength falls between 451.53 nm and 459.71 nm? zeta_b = 19.8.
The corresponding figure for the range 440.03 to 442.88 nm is 20.4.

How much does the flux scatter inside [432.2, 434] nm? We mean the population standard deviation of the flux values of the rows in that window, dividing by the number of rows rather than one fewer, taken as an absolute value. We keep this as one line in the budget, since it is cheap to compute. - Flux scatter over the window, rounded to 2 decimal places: 2.06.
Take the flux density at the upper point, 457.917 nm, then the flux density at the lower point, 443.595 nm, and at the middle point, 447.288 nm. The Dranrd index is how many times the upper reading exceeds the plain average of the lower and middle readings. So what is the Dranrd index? 1.06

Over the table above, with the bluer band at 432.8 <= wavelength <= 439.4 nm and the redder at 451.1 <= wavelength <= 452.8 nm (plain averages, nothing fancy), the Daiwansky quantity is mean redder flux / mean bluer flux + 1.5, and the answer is 2.45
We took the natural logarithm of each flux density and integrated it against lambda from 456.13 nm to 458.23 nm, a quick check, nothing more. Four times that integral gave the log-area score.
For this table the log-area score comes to 25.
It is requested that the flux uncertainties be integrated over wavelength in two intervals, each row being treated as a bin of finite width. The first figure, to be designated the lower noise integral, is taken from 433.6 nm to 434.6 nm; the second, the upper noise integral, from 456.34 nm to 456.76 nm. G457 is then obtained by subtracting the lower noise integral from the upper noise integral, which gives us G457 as -2.6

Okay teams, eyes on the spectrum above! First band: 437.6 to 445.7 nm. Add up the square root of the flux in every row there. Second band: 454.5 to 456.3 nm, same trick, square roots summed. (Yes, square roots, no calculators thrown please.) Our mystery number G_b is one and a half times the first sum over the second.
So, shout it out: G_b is 6.7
